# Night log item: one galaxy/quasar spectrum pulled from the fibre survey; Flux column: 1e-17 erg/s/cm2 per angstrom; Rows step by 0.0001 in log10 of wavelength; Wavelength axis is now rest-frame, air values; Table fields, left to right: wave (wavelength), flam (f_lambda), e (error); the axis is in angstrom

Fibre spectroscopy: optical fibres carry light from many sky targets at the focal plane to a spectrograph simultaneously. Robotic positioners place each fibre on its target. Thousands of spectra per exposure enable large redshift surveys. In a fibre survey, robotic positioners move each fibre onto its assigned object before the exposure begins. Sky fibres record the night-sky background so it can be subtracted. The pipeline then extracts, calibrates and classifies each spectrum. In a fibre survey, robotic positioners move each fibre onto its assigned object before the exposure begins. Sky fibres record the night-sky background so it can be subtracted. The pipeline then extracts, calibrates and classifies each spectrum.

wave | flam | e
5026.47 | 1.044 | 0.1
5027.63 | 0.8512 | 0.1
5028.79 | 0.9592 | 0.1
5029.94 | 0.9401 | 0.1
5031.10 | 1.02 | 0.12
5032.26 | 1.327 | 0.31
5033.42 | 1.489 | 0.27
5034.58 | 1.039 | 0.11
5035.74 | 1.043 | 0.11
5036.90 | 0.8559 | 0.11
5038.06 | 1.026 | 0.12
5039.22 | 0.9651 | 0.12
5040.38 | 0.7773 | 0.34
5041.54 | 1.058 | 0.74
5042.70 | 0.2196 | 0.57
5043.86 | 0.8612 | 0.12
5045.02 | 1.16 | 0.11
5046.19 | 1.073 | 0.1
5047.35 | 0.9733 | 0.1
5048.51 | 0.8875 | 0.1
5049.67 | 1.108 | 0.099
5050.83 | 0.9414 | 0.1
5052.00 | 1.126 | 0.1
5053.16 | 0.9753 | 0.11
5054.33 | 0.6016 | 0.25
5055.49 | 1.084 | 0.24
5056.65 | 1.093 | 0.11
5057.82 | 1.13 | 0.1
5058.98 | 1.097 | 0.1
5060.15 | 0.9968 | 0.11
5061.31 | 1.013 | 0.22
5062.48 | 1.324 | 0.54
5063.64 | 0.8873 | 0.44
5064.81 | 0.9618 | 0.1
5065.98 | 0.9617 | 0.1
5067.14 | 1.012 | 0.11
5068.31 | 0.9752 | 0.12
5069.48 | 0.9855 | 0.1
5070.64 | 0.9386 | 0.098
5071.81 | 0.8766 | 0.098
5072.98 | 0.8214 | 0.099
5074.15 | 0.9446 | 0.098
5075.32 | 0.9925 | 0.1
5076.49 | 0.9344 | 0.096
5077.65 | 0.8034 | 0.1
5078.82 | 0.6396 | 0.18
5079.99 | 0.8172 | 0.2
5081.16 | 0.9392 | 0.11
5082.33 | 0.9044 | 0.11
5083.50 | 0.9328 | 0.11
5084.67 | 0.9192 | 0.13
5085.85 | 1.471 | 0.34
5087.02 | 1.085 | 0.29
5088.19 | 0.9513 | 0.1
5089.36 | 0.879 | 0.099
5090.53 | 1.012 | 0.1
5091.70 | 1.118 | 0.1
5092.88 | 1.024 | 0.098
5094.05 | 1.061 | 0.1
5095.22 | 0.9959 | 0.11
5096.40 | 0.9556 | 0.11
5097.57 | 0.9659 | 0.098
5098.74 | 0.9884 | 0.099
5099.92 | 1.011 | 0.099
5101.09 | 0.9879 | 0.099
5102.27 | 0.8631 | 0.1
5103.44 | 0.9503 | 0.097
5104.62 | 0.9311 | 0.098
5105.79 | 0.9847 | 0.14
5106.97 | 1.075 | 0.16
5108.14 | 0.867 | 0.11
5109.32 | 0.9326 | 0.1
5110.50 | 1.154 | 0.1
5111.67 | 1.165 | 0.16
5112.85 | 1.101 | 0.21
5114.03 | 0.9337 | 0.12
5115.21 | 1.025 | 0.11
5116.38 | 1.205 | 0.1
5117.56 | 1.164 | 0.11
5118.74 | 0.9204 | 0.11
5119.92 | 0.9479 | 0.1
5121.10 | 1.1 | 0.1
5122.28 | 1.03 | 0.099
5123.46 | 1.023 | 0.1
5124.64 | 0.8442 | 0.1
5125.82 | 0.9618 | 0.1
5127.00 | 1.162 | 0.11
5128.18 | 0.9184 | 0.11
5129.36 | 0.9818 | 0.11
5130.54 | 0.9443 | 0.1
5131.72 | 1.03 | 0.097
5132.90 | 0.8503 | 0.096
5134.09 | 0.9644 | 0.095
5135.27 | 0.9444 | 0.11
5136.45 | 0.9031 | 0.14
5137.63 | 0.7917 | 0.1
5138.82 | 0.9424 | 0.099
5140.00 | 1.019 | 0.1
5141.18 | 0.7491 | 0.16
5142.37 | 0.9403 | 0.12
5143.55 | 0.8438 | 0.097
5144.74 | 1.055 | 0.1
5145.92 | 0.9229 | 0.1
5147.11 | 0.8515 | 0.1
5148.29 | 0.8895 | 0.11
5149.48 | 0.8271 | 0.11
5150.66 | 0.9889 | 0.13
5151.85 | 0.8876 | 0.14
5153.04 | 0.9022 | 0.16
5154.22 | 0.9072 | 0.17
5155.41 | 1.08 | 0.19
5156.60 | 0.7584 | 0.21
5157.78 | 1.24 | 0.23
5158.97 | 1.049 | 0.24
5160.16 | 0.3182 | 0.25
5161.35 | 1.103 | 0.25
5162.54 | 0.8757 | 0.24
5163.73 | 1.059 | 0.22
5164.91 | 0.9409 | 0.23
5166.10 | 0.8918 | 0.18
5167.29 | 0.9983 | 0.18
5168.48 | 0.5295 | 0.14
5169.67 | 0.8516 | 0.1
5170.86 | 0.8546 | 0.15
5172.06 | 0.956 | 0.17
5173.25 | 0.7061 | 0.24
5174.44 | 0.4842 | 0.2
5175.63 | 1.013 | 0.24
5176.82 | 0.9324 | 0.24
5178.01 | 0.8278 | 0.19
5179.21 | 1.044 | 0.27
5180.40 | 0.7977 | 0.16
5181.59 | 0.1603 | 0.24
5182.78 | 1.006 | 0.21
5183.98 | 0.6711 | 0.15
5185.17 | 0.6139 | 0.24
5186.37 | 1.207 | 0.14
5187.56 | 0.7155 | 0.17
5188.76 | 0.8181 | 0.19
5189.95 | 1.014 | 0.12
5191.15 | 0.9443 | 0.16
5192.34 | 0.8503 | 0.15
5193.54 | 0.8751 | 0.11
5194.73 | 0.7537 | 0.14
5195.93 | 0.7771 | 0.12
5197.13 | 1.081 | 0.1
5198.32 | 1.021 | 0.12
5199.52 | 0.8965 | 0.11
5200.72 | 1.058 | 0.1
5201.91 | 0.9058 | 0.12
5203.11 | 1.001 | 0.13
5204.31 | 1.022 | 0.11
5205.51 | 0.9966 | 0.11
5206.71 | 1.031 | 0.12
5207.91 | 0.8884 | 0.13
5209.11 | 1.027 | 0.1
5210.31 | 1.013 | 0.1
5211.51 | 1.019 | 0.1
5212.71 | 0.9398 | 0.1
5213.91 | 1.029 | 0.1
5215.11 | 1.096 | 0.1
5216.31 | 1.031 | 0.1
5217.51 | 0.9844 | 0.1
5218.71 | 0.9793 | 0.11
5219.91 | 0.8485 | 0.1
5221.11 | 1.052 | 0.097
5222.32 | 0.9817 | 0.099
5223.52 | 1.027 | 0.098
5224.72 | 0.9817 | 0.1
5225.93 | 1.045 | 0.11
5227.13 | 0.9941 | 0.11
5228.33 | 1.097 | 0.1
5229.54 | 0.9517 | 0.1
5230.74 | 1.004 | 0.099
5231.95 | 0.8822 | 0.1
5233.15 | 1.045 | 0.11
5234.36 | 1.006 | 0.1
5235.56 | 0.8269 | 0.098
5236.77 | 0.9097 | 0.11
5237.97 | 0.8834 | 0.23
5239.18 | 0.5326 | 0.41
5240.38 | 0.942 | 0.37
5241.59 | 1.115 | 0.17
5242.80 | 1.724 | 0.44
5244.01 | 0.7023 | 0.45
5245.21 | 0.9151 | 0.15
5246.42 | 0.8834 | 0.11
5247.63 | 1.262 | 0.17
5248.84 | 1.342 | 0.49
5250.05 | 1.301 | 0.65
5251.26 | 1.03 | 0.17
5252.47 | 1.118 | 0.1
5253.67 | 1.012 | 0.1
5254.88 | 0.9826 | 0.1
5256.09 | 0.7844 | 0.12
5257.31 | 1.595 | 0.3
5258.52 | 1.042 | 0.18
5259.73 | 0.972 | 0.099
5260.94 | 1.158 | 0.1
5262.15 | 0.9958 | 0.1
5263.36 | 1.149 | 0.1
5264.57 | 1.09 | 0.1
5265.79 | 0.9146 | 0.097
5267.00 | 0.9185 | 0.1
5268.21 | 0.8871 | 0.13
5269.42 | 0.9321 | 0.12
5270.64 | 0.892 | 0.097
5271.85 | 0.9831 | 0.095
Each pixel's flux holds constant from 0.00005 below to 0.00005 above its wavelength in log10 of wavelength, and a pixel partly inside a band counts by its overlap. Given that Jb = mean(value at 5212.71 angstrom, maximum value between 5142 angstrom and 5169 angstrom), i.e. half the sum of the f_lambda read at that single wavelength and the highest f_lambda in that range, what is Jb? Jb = 1.09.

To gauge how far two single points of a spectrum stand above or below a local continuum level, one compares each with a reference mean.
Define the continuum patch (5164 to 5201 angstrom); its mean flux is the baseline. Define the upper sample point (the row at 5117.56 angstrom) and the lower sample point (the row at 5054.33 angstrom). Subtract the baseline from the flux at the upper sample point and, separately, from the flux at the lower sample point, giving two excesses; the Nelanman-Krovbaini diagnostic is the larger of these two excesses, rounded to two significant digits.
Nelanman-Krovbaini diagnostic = 0.32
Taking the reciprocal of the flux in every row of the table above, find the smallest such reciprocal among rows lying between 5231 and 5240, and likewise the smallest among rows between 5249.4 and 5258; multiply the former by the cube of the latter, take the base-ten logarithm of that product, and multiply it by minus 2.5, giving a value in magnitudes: 1.6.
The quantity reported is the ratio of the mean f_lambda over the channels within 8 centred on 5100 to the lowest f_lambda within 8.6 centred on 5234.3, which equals 1.2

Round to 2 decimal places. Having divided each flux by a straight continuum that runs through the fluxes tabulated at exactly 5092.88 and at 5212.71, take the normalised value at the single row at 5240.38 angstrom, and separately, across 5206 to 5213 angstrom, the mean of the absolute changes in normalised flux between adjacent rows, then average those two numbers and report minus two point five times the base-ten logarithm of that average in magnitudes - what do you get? 0.65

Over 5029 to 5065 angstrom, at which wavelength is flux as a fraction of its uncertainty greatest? 5057.82 angstrom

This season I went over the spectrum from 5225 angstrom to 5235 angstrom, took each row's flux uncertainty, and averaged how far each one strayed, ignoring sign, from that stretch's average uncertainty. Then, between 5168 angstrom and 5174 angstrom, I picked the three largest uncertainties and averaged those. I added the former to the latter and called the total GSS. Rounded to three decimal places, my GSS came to 0.191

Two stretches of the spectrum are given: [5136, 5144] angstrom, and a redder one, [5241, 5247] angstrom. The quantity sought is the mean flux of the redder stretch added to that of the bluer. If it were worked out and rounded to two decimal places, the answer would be 1.95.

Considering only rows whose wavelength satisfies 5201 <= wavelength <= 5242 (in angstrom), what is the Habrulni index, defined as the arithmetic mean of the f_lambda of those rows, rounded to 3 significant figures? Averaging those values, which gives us 0.973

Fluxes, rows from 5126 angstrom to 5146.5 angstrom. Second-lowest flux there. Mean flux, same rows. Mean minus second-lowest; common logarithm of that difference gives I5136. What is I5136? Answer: -0.83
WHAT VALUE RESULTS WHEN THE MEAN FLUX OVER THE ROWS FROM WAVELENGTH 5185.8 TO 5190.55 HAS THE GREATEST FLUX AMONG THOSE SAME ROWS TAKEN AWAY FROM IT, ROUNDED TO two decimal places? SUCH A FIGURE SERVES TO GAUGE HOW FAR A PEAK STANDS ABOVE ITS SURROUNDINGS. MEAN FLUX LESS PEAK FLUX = -0.27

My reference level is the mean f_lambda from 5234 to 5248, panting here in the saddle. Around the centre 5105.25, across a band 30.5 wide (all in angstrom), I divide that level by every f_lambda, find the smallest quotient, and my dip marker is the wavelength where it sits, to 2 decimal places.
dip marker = 5116.38 angstrom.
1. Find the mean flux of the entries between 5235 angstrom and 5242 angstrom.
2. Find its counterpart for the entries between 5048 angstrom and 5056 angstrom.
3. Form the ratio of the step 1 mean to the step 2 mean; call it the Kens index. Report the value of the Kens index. 0.90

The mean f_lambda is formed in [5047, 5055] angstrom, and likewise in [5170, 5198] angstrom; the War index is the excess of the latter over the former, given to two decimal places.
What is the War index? -0.11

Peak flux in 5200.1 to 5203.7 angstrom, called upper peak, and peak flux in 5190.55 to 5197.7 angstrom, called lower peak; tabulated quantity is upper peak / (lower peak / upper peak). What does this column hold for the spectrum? 1.04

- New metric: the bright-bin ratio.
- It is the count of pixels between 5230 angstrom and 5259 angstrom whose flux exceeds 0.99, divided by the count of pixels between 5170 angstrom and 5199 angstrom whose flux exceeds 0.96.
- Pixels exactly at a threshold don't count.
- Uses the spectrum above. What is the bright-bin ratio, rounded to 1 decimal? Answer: 1.9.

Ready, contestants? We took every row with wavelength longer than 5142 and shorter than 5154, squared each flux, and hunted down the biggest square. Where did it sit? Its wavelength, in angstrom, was 5144.74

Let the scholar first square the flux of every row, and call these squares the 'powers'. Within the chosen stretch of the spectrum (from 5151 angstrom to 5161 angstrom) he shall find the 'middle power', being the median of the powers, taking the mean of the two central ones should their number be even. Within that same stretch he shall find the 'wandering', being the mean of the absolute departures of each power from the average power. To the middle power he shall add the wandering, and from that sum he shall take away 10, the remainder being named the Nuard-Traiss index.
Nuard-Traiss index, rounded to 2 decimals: -8.88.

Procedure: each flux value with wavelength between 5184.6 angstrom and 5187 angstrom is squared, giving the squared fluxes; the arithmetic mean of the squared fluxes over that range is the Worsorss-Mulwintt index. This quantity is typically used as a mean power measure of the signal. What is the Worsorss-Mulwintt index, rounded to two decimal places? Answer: 0.92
